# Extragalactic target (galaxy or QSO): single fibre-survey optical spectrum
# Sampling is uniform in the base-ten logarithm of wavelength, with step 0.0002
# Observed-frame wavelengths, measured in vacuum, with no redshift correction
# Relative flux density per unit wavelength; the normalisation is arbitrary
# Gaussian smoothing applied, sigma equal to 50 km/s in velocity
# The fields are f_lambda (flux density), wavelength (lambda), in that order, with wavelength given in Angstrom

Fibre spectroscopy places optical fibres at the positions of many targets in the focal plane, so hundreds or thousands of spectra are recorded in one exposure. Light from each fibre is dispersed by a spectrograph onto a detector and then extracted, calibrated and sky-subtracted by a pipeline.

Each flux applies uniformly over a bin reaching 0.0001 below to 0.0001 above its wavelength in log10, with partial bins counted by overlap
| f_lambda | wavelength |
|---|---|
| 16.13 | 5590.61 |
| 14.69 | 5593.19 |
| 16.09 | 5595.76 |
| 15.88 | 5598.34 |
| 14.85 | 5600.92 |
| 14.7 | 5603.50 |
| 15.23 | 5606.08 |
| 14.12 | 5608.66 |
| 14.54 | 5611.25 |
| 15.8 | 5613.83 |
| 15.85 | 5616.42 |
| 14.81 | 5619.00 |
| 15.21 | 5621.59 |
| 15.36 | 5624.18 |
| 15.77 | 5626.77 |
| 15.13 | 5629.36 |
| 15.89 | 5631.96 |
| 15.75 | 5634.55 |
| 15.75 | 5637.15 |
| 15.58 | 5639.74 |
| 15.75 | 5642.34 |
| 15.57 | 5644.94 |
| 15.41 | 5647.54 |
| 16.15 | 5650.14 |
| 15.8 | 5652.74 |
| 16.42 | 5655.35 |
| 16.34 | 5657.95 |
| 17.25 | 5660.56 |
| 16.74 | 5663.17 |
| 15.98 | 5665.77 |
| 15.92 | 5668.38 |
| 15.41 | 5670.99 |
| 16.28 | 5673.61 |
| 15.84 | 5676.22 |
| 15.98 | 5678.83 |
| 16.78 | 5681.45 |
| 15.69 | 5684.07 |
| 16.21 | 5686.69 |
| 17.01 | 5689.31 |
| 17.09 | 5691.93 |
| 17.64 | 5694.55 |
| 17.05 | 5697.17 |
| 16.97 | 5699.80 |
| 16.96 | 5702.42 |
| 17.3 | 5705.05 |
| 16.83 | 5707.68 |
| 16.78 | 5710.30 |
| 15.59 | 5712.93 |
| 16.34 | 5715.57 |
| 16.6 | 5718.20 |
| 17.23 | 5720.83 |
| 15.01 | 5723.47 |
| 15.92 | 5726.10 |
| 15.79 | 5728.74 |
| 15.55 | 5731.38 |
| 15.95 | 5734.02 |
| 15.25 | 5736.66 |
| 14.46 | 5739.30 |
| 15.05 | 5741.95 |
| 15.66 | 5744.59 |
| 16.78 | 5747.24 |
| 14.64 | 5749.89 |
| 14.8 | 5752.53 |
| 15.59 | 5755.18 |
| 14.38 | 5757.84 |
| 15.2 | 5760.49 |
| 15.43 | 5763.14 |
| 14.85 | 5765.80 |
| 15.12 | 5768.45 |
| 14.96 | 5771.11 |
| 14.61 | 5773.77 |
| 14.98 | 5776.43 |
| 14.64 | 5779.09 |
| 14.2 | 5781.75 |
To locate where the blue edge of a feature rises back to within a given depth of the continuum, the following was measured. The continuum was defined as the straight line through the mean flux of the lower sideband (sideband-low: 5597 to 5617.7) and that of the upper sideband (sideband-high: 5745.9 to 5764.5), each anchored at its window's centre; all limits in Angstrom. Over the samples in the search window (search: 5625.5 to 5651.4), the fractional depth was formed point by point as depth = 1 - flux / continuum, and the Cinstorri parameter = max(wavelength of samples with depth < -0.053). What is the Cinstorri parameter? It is 5650.14 Angstrom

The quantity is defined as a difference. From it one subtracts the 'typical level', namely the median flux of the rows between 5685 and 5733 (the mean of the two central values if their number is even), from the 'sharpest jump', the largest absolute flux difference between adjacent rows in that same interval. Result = -14.6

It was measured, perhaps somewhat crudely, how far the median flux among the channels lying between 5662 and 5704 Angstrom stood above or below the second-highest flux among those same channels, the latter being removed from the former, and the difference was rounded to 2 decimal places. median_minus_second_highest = -0.58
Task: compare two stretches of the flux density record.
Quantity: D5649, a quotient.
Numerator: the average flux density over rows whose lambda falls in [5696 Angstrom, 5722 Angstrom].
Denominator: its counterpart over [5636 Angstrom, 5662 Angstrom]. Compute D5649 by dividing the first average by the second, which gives 1.05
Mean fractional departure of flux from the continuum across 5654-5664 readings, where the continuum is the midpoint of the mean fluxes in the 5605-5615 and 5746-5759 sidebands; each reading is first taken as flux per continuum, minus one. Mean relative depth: 0.11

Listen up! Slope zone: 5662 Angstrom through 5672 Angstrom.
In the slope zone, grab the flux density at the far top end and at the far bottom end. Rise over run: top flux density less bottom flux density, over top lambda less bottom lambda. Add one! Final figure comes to 0.83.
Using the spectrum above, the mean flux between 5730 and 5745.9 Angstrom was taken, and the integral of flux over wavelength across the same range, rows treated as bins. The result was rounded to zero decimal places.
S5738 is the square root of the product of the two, 61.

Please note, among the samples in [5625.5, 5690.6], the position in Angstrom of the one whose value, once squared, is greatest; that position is 5660.56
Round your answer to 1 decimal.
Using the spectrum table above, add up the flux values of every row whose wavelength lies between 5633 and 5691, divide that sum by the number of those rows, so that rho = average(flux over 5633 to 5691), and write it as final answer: 16.1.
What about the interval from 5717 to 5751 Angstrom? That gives 15.7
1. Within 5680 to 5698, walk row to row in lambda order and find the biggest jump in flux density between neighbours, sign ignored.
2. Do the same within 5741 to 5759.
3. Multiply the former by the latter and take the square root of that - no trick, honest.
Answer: 1.53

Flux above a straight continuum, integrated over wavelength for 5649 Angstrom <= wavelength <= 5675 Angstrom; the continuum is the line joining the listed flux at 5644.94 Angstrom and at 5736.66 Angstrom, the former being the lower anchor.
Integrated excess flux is 19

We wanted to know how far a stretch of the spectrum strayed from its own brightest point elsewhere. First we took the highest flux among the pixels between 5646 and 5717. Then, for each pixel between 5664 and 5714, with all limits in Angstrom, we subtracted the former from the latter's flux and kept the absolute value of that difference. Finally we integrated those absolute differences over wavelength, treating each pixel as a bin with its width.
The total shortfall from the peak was 57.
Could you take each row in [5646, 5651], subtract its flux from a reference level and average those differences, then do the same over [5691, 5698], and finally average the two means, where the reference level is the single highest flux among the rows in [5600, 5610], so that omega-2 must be -1.3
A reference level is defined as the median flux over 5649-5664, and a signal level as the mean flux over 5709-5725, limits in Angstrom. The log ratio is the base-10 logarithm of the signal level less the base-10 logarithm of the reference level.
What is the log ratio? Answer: 0.00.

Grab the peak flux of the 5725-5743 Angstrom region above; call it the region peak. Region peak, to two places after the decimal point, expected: 15.95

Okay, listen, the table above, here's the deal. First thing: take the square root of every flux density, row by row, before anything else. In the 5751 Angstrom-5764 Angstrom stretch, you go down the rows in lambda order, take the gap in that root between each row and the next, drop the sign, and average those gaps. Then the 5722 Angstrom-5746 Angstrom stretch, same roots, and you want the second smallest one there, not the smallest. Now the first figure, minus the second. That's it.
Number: -3.78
